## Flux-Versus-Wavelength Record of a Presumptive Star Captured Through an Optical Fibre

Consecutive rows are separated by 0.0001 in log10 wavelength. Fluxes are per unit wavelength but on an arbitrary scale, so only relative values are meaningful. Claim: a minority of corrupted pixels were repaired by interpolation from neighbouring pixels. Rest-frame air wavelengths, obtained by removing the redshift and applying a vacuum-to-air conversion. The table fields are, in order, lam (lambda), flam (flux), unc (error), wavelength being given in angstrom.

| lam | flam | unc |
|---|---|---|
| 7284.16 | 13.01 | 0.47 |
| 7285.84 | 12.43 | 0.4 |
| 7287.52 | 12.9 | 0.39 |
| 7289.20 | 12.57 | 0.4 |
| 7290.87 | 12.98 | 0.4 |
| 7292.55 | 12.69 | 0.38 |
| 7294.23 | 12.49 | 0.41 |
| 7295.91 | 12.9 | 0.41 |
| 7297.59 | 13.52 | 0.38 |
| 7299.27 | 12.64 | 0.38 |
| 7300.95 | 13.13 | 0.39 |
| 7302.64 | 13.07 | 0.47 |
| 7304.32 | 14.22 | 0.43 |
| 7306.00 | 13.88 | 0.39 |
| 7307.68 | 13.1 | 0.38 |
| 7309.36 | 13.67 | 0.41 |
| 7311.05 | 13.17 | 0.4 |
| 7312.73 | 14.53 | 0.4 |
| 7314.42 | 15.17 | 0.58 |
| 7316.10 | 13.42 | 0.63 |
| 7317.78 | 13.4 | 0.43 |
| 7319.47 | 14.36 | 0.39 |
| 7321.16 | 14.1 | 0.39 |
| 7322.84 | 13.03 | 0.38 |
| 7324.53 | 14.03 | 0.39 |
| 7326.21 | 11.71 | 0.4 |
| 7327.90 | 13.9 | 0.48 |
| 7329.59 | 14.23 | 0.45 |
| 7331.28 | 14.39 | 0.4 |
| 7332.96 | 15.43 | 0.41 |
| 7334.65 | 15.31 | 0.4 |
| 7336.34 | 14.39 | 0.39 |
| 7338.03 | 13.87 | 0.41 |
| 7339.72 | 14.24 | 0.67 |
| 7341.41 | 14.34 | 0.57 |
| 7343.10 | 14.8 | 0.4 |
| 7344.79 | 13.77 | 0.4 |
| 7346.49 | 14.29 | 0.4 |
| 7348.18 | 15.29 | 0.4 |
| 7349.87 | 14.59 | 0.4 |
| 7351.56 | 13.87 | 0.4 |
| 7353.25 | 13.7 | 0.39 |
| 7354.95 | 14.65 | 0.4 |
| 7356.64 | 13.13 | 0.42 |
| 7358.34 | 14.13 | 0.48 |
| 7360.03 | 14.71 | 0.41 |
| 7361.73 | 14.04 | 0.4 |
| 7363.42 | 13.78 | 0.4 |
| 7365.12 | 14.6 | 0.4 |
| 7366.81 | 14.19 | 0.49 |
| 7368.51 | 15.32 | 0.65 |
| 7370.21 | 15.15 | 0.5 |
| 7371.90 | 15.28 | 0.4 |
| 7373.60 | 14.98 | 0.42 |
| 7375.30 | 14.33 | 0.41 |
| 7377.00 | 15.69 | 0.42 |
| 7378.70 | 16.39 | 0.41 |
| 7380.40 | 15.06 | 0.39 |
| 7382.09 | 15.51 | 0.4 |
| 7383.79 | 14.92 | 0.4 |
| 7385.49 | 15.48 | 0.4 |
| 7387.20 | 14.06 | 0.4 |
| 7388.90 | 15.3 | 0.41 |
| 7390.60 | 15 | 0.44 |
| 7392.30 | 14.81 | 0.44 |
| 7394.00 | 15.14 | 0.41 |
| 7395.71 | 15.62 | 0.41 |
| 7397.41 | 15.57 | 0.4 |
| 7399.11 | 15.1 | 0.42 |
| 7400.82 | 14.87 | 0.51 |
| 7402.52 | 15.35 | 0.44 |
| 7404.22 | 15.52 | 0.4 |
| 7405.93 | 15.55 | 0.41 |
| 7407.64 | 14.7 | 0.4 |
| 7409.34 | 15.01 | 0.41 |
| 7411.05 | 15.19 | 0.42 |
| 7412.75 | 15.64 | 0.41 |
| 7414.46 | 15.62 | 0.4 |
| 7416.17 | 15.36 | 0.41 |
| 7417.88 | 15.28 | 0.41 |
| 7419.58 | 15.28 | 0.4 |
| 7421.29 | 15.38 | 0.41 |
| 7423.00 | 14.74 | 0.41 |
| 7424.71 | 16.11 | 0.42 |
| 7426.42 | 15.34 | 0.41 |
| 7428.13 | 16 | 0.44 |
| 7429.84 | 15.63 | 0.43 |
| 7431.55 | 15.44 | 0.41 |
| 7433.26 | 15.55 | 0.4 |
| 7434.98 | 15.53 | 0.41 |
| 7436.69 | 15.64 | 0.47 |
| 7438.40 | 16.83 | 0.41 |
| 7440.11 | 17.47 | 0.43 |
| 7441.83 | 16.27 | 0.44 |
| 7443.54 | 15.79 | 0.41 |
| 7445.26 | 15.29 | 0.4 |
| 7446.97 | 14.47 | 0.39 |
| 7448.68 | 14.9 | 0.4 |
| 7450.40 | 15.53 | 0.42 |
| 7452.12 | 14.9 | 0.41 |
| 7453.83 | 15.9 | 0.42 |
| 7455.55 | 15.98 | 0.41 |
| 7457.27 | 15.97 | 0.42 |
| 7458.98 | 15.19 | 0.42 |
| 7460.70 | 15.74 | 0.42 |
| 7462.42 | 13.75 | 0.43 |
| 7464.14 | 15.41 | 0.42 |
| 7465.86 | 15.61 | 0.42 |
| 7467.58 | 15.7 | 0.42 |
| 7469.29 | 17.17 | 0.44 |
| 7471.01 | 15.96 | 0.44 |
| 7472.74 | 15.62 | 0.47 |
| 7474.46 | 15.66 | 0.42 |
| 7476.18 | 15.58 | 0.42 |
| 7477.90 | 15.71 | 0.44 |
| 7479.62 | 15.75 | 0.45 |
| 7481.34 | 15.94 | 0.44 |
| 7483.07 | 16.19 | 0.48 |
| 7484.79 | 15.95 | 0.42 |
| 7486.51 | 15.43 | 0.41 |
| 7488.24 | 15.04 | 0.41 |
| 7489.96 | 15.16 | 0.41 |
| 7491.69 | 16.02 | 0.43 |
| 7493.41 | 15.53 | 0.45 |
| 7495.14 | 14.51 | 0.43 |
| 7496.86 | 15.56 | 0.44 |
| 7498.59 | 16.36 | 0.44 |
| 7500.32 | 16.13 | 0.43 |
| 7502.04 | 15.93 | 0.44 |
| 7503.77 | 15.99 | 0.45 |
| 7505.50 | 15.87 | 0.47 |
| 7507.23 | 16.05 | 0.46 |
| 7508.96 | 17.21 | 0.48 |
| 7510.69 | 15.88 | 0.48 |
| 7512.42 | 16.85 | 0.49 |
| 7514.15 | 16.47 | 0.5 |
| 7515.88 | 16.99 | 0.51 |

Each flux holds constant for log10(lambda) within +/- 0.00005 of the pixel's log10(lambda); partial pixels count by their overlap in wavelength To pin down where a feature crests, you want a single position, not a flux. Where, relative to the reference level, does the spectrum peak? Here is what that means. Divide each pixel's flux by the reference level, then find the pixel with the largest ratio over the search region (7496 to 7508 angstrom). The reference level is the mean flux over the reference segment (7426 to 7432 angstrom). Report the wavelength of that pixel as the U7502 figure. 7498.59 angstrom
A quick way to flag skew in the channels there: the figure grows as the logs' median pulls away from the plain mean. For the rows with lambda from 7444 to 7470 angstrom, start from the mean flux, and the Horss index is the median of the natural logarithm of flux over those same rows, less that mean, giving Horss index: -12.7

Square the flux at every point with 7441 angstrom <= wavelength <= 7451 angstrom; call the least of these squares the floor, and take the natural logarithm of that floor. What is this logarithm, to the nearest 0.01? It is 5.34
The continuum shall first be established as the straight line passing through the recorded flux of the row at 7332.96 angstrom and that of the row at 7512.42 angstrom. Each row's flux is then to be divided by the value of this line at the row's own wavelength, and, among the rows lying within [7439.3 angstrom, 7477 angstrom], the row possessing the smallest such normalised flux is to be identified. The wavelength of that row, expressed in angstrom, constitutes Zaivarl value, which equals 7462.42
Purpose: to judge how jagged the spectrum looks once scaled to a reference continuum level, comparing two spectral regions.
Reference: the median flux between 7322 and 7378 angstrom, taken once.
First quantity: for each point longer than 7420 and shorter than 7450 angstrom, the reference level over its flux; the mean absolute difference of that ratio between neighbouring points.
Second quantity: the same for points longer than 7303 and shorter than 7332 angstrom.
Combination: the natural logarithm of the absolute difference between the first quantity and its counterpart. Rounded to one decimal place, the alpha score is -3.3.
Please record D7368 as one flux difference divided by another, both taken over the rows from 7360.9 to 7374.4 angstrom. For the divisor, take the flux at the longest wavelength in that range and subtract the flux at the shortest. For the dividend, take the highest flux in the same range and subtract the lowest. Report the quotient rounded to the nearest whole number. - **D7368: 2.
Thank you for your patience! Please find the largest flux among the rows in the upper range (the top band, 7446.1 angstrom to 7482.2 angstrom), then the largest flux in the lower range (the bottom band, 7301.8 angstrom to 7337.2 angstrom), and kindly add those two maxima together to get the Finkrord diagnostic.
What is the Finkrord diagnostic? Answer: 32.6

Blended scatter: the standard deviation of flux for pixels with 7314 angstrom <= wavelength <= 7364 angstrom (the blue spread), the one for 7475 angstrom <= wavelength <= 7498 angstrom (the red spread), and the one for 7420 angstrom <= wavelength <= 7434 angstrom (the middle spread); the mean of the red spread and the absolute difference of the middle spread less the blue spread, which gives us 0.40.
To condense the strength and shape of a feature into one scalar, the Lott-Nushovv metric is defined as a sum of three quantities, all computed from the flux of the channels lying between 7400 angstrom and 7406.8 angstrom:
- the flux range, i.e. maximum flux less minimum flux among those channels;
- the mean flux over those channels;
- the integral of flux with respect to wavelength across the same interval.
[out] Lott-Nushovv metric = 120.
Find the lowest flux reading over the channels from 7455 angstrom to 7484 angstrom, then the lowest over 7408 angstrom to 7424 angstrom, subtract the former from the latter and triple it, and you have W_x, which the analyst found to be 3.0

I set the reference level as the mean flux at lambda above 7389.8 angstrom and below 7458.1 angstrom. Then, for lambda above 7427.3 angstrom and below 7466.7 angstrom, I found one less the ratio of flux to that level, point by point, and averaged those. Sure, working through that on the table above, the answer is -0.008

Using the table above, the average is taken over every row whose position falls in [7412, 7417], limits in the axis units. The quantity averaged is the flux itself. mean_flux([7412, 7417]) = 15.5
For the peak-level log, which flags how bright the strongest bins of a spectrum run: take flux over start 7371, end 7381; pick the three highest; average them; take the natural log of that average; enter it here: 2.76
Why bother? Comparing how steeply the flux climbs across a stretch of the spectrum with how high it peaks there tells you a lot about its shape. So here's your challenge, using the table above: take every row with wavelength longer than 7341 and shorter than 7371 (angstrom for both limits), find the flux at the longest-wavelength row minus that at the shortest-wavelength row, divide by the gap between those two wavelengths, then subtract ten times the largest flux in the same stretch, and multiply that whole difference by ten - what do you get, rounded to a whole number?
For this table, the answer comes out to -1532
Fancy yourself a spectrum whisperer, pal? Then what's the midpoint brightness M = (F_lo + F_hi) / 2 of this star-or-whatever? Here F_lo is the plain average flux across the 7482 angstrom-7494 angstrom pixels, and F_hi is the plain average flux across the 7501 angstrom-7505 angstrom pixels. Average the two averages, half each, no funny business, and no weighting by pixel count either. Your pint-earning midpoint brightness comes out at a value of 15.8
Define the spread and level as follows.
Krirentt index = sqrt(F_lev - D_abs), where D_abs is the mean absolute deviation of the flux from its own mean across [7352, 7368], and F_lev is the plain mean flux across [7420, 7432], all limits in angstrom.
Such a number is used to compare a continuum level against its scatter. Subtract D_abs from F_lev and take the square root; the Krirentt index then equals 3.89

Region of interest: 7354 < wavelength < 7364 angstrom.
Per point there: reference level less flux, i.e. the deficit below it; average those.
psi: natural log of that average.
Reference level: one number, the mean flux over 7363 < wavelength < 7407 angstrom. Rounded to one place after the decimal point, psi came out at 0.0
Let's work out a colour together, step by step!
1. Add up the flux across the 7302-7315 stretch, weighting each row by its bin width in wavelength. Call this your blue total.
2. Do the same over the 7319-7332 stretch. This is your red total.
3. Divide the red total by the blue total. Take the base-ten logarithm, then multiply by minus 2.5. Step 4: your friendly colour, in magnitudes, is 0.01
